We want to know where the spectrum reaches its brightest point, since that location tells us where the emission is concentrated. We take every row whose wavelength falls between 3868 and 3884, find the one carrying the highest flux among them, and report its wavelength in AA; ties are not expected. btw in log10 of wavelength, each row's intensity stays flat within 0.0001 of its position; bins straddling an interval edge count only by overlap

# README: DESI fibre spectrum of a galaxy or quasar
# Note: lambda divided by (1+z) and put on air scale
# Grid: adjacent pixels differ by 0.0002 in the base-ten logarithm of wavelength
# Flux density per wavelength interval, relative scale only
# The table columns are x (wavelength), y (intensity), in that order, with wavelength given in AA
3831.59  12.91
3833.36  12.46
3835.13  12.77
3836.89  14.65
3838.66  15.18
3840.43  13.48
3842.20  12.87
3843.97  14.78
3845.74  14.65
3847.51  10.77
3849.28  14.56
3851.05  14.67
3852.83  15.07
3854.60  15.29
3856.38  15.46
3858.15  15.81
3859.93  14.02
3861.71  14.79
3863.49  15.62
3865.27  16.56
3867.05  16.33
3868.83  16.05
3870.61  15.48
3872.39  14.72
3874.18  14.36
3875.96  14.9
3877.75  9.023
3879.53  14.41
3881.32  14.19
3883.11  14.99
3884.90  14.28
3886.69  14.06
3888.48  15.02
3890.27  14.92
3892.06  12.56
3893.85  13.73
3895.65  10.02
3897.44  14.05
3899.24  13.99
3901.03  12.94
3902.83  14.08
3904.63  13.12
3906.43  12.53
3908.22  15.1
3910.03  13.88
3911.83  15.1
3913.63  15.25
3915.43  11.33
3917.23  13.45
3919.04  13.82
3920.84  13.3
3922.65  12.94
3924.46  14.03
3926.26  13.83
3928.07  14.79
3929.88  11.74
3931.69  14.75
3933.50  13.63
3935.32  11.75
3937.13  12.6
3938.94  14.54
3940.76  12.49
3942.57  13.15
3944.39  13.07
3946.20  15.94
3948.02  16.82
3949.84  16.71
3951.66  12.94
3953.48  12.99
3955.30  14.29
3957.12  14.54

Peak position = 3868.83 AA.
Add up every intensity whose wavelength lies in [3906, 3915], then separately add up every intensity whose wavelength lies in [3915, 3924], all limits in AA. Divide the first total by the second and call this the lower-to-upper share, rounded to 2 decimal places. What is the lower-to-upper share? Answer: 1.11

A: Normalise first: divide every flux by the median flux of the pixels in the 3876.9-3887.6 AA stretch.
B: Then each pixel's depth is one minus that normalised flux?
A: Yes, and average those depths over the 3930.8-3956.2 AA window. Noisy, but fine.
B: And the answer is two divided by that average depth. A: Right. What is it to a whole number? 110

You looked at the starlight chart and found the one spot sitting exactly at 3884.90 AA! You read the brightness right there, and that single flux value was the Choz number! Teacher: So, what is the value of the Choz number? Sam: 14.28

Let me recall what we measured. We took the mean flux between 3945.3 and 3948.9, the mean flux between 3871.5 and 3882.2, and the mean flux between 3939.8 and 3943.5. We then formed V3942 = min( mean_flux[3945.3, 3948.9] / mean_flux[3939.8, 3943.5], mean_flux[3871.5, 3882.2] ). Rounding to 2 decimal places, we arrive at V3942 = 1.28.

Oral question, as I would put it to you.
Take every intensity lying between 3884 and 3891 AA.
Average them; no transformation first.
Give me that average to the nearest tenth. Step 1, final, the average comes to 14.6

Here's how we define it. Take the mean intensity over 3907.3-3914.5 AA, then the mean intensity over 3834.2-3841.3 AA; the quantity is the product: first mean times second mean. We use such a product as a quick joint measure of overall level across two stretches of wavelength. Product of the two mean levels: 208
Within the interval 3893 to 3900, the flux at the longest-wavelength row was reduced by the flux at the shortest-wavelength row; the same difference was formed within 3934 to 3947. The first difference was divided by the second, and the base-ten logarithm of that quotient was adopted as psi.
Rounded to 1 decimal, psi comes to -1.2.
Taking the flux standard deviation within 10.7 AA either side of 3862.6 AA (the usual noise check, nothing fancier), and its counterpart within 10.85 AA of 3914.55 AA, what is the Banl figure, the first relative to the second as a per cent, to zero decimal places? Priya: 63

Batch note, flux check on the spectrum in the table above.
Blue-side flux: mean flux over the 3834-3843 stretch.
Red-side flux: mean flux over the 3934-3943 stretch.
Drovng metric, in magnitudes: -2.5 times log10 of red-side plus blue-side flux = -3.57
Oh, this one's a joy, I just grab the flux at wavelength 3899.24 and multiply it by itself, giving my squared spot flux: 196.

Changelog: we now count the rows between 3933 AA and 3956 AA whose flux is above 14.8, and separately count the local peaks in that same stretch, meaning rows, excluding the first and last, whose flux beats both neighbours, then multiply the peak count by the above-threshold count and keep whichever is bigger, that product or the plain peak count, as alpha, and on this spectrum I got 9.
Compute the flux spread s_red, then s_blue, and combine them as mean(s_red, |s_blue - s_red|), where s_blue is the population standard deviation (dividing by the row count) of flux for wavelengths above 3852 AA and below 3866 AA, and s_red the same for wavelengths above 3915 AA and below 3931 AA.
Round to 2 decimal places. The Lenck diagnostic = 0.69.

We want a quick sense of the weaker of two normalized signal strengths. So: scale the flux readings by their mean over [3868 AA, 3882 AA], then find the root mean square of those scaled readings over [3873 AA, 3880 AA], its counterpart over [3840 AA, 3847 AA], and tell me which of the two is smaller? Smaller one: 0.95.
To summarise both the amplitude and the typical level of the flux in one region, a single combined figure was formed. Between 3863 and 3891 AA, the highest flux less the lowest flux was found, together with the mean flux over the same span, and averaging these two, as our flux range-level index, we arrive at 11.1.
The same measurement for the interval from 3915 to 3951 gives 9.6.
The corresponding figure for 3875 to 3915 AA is 10.0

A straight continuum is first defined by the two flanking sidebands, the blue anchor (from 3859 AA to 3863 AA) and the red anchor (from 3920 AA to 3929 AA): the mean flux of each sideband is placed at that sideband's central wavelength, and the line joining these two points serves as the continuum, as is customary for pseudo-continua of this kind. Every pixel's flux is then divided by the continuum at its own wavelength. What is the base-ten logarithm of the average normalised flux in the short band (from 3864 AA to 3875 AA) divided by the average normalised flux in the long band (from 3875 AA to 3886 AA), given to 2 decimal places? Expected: 0.05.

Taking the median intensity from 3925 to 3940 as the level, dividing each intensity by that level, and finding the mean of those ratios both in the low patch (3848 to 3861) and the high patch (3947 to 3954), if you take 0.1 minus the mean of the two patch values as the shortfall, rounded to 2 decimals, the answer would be -0.99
